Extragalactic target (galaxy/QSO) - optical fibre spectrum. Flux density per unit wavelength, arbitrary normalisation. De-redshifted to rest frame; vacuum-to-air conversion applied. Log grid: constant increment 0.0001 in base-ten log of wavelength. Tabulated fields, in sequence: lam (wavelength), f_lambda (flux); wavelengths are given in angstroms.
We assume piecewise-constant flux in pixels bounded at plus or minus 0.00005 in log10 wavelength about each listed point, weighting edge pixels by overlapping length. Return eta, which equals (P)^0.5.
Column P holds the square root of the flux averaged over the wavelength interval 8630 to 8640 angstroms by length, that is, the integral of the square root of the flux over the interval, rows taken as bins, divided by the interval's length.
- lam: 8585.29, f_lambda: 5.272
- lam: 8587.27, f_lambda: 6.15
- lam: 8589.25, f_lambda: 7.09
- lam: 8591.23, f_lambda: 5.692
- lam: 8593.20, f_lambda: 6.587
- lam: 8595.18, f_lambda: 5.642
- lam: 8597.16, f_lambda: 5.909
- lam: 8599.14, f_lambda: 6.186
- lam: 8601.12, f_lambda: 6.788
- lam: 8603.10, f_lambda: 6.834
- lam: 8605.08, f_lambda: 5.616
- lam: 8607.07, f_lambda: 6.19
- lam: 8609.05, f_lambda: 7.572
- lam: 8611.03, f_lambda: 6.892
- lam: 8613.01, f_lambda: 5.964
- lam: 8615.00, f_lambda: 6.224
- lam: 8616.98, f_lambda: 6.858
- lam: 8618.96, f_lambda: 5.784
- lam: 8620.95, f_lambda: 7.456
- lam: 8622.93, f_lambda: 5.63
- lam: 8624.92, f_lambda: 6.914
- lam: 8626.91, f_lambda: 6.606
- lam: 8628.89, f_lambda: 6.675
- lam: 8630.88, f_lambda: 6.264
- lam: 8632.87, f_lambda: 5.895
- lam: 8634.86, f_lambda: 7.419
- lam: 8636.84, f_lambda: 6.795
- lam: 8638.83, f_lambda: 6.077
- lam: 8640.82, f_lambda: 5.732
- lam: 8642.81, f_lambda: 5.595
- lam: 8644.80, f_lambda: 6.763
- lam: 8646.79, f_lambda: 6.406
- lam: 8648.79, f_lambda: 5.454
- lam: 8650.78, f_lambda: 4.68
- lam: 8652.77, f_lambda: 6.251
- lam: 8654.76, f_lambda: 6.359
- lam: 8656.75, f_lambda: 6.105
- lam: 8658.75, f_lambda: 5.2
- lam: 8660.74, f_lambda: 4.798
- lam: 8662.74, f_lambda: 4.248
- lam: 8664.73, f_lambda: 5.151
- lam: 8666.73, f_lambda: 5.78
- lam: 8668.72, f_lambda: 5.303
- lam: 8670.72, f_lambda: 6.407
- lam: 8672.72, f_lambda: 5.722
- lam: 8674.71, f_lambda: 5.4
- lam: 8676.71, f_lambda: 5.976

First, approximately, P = 2.54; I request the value 1.59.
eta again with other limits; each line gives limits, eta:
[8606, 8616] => 1.60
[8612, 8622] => 1.59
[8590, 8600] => 1.57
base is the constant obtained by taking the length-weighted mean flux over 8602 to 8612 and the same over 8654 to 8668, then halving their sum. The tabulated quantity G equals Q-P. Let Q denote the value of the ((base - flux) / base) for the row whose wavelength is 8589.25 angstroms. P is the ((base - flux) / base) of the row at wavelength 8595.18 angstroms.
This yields -0.24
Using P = 0.06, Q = -0.18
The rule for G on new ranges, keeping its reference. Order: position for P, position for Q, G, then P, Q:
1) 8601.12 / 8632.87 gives 0.15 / -0.13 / 0.02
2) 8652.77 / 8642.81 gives 0.11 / -0.04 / 0.07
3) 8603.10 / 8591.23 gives 0.19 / -0.14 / 0.05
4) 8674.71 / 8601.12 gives -0.23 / 0.10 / -0.13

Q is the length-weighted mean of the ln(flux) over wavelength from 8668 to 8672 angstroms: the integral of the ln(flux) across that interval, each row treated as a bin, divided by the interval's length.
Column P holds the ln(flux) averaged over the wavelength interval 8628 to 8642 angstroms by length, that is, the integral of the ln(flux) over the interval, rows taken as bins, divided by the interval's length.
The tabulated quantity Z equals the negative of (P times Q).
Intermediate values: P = 1.85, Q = 1.77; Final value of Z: -3.27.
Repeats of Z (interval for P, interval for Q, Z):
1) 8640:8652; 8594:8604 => -3.20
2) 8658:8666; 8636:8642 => -2.87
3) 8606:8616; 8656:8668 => -3.08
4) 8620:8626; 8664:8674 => -3.27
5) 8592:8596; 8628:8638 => -3.41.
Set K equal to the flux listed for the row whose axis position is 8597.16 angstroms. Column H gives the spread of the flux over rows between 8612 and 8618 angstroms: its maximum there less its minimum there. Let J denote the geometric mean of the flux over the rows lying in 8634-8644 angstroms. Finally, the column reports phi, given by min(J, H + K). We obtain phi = 6.29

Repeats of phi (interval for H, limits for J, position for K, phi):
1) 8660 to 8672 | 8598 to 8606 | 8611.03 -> 6.34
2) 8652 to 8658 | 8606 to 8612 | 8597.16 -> 6.16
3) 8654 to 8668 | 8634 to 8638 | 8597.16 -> 7.10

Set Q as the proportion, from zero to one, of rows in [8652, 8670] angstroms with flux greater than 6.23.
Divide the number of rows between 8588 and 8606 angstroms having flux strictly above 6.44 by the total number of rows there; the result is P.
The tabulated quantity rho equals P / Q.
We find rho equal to 2.0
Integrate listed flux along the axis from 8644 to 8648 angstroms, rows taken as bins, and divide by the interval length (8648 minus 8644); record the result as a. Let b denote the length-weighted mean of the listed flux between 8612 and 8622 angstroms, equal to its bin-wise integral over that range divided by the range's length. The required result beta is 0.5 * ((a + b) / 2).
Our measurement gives 3.24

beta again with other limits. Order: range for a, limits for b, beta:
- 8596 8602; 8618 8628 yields 3.19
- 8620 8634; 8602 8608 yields 3.18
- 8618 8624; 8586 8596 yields 3.13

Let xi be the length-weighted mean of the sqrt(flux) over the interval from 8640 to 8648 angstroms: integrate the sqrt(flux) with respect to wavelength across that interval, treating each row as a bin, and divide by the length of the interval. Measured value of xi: 2.47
